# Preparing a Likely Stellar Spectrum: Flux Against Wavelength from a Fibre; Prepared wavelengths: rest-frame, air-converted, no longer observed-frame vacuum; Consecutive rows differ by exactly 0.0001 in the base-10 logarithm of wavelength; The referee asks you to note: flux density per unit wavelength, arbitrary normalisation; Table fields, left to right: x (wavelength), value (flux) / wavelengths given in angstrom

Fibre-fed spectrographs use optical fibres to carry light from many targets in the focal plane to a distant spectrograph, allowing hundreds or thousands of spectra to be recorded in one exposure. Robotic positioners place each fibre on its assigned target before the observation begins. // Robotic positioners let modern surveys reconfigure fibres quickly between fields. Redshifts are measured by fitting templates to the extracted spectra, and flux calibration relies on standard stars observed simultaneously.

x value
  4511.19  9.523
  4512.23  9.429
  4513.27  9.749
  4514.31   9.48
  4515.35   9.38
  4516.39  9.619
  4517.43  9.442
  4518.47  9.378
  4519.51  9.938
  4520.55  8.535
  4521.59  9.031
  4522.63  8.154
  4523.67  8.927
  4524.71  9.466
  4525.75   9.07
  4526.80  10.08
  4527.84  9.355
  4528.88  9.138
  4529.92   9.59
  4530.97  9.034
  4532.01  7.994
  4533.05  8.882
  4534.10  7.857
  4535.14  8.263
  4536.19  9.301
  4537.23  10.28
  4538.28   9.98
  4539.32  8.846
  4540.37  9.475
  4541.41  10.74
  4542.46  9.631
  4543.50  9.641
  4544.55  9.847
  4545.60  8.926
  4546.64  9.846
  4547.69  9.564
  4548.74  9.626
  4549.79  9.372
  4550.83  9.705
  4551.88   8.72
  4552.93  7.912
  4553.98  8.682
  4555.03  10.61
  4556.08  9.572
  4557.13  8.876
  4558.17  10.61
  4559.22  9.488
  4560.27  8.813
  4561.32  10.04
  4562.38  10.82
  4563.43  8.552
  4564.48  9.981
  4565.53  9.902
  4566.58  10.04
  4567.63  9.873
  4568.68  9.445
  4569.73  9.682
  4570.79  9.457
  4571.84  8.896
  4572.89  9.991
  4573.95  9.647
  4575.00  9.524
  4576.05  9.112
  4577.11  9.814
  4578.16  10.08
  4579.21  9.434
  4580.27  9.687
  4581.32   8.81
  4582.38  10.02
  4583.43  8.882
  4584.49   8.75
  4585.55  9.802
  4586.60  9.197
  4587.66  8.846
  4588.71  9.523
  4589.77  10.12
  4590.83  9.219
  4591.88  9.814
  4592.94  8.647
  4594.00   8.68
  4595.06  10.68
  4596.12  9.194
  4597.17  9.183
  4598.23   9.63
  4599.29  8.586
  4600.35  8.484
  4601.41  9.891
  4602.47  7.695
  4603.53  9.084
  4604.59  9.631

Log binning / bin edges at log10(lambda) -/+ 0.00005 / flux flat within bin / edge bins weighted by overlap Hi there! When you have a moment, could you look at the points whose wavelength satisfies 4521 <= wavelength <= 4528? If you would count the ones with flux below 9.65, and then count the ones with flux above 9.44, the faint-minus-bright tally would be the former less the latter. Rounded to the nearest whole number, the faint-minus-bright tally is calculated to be 4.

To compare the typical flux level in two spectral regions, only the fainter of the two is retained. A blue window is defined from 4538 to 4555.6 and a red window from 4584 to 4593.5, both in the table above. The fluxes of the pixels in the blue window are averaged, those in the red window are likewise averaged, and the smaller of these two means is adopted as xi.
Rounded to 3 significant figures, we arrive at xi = 9.32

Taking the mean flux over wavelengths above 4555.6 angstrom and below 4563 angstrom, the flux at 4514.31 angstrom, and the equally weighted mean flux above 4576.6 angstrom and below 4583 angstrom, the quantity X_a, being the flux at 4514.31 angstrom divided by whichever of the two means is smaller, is 0.98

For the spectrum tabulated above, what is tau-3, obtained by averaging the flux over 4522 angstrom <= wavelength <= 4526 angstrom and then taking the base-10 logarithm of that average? 0.950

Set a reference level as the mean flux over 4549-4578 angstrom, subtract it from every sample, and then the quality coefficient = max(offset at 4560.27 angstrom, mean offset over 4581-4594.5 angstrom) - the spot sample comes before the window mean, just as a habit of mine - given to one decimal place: -0.3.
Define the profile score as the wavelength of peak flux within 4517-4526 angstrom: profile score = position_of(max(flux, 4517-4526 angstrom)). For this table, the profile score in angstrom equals 4519.51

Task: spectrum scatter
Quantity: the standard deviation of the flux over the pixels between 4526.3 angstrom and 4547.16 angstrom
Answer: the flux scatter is 0.7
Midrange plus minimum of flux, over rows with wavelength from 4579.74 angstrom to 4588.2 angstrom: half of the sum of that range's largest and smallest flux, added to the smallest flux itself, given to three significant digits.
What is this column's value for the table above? 18.1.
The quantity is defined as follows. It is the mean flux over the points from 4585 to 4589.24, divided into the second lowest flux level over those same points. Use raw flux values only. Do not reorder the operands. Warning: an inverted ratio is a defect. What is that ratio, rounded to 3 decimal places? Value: 0.984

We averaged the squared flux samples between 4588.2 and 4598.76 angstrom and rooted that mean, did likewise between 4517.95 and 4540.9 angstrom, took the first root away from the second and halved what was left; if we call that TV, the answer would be -0.17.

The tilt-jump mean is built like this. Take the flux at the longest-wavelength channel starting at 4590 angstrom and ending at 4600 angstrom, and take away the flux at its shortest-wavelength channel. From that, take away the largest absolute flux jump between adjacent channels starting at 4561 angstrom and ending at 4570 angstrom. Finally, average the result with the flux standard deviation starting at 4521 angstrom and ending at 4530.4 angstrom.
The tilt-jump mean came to -1.2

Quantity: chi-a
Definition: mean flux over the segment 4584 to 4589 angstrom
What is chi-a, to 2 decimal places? 9.22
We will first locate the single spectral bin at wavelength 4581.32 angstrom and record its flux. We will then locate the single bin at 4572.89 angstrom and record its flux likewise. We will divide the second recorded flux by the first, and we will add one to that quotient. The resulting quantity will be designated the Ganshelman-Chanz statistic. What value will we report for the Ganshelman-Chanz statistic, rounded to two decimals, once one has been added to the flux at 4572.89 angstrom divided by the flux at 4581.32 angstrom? 2.13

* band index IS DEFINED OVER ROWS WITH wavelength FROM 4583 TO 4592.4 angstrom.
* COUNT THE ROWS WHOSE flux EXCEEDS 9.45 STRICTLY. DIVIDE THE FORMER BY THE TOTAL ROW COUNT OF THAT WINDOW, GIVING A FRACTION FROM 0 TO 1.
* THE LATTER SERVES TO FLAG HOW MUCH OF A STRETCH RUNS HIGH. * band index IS 0.44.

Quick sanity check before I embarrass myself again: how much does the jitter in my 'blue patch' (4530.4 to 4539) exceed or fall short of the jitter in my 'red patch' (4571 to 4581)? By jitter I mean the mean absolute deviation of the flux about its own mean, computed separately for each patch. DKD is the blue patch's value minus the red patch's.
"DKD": 0.40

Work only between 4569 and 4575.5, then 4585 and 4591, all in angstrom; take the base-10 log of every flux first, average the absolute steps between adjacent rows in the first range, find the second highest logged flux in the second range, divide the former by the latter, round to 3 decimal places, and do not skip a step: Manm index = 0.022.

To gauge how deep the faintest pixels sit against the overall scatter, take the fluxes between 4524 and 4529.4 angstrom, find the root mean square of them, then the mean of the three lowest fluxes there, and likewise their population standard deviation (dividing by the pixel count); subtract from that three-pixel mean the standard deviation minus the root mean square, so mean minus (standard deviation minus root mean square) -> 18.3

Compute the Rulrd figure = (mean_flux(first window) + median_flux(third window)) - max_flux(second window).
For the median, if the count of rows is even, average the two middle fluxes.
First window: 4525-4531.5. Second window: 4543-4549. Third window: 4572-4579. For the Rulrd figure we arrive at 9.3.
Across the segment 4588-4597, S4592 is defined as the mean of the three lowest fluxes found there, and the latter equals 8.84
